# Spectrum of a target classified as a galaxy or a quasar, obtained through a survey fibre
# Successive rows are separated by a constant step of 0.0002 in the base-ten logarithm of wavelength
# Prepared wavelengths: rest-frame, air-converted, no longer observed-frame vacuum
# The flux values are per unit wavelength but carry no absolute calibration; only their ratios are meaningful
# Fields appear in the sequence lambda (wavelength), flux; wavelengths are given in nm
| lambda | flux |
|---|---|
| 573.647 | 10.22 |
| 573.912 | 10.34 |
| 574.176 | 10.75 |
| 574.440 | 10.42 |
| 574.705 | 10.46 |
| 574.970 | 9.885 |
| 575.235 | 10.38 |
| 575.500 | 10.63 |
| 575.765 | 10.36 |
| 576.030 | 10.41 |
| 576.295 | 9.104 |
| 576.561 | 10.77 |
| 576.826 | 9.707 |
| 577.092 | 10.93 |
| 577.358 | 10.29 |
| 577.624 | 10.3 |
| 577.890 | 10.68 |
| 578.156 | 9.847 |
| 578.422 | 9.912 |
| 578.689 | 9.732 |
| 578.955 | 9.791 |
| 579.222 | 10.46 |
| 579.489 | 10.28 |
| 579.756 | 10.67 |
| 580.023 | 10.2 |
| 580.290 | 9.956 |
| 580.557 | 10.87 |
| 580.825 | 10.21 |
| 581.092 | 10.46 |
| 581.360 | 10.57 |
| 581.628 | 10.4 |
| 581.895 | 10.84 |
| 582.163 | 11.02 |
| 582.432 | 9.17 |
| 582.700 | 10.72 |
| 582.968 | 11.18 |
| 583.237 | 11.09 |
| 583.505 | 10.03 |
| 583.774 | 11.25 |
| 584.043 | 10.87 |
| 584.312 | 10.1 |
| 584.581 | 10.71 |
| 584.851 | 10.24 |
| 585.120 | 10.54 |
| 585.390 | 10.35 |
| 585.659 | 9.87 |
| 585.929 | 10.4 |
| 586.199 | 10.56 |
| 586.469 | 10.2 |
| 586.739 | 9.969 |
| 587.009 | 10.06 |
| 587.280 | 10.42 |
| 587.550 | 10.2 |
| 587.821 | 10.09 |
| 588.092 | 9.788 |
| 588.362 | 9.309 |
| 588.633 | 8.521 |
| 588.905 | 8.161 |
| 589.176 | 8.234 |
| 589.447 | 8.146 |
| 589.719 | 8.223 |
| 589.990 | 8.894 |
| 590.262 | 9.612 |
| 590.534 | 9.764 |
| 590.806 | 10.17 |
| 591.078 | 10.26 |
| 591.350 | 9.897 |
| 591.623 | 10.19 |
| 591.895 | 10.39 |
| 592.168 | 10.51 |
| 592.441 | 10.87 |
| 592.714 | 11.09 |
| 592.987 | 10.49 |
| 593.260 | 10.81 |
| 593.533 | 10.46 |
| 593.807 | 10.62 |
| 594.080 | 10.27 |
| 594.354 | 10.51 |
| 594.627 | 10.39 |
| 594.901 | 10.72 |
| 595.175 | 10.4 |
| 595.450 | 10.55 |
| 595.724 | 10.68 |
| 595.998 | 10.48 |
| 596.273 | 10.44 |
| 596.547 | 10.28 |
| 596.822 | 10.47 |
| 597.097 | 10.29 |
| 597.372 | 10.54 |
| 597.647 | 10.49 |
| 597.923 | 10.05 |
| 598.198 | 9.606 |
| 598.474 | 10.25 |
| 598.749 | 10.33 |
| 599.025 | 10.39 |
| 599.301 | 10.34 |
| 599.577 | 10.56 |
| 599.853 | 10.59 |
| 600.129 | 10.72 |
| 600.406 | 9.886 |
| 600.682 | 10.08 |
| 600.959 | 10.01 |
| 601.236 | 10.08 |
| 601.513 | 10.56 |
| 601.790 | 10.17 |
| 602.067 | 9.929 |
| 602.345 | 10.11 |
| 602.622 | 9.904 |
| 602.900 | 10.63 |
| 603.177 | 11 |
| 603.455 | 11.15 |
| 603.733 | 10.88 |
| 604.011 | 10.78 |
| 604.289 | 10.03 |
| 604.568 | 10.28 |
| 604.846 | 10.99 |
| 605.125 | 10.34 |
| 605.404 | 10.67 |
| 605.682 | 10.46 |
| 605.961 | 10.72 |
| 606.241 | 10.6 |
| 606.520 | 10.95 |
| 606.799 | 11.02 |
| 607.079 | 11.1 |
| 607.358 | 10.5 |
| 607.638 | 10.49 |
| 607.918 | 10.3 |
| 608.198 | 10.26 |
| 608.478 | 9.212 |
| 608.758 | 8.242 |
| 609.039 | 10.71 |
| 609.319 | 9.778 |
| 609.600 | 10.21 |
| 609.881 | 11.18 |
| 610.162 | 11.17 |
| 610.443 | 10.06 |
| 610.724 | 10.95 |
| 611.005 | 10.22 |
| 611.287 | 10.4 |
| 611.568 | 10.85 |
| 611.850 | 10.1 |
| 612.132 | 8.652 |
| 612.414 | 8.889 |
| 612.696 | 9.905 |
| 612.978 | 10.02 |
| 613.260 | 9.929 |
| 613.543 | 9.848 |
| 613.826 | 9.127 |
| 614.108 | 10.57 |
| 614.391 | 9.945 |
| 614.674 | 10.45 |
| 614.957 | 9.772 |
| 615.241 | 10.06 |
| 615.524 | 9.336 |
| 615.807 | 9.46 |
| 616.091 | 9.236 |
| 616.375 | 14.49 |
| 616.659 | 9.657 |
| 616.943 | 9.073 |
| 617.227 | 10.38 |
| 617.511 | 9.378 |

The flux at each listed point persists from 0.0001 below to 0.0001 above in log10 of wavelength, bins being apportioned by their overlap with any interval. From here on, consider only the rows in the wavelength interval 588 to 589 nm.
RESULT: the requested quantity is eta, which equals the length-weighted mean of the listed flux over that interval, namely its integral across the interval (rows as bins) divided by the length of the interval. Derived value 8.9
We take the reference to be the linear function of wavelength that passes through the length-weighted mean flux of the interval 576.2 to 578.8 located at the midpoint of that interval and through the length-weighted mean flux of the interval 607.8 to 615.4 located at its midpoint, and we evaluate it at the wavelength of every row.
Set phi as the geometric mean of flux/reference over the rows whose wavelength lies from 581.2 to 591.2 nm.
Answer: 0.98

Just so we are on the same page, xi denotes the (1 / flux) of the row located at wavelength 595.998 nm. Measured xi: 0.095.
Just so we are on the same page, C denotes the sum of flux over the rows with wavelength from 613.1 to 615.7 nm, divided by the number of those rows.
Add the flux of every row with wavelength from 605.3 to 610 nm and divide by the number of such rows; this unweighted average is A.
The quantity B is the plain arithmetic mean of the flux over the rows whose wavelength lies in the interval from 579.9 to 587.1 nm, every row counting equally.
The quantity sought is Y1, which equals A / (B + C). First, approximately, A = 10.4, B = 10.4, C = 9.9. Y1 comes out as 0.510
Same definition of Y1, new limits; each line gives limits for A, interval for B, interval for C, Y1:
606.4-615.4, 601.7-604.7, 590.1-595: 0.487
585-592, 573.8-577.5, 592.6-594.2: 0.463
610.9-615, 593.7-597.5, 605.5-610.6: 0.475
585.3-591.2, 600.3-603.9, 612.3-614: 0.481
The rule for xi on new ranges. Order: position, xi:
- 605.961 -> 0.093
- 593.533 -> 0.096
